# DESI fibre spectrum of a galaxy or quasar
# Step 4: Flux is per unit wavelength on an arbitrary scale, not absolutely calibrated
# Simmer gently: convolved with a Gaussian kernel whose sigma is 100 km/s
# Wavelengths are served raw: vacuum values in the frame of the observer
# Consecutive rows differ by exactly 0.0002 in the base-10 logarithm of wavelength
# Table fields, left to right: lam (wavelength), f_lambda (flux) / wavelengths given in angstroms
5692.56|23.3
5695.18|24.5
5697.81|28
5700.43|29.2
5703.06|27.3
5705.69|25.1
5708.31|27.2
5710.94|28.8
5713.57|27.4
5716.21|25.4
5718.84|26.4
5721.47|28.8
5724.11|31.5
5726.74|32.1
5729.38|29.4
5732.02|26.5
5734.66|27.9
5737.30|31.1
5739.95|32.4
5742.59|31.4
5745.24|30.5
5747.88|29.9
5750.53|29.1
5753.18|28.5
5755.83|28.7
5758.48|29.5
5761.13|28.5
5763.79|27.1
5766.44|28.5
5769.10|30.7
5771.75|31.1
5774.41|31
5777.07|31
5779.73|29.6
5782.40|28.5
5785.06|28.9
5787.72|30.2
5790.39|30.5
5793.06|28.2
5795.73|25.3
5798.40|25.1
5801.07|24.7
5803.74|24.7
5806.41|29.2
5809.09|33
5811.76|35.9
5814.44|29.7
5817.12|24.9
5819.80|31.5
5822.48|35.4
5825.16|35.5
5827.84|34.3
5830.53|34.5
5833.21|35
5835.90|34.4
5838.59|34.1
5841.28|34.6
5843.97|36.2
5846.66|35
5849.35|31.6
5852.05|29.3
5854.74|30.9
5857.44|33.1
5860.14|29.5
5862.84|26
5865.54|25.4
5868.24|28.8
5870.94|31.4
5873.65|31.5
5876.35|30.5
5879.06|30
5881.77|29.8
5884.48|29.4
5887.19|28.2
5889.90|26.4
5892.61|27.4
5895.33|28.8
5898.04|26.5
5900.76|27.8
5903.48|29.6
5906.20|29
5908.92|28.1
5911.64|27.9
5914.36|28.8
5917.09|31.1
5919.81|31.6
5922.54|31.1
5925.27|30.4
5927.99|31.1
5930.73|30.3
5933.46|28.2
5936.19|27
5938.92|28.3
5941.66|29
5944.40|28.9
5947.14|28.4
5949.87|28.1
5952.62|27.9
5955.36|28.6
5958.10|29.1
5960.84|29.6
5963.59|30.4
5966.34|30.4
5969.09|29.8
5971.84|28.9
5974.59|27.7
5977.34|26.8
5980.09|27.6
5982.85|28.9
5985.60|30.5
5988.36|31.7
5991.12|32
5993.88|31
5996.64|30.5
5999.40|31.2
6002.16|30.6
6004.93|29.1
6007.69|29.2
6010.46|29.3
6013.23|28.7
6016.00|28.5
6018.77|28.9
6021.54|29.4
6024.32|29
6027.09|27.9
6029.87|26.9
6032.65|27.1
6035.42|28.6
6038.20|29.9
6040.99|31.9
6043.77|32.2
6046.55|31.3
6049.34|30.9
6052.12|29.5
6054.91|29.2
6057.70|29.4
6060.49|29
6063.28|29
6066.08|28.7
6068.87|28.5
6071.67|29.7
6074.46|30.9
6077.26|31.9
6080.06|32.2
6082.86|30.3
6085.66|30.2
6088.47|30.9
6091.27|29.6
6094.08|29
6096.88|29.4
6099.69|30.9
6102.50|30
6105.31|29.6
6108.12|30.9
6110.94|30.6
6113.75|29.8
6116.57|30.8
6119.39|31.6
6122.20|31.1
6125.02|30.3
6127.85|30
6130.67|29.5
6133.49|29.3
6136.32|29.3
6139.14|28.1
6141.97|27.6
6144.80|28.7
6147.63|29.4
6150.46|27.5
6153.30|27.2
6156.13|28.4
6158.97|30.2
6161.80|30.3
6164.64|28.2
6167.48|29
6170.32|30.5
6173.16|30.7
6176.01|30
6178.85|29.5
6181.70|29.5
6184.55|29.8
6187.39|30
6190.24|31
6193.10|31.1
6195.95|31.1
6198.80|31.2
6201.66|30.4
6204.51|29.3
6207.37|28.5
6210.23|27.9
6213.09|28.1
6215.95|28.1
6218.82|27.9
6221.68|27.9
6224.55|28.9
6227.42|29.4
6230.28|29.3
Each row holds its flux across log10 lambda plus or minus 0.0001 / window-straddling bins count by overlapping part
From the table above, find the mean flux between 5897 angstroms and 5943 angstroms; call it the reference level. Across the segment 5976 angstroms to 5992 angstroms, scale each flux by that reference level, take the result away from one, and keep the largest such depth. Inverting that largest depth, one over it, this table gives 12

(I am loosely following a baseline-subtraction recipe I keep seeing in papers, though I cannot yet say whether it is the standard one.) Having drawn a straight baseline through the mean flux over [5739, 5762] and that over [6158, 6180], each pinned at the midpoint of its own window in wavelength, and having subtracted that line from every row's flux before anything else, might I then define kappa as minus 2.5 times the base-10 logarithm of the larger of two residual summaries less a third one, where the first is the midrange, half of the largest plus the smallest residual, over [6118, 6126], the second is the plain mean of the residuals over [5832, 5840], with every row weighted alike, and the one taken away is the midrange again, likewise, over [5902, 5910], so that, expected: -1.9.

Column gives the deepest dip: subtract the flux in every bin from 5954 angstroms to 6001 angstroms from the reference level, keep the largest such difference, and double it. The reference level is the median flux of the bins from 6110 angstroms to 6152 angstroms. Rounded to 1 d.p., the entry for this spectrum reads 5.4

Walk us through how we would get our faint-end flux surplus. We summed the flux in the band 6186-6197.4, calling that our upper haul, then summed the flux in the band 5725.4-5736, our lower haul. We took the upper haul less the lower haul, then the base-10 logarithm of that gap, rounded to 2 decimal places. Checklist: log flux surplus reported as 0.86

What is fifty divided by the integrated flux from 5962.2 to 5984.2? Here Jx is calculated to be 0.0789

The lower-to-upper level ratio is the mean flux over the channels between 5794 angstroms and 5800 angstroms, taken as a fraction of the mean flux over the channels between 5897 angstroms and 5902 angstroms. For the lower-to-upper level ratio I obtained 0.93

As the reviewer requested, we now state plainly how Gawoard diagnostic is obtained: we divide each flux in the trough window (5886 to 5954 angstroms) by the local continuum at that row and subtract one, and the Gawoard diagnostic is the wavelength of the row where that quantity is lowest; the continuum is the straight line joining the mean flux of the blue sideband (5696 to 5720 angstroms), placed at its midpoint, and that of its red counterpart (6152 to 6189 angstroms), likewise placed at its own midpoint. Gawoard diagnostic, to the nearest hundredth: 5889.90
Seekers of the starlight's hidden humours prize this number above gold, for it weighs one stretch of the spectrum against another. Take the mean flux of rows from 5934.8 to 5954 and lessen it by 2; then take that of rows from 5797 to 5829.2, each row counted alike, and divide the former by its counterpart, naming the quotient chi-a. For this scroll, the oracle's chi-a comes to 0.86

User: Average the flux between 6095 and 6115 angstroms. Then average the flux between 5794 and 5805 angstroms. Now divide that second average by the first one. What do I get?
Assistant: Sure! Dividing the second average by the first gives 0.83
